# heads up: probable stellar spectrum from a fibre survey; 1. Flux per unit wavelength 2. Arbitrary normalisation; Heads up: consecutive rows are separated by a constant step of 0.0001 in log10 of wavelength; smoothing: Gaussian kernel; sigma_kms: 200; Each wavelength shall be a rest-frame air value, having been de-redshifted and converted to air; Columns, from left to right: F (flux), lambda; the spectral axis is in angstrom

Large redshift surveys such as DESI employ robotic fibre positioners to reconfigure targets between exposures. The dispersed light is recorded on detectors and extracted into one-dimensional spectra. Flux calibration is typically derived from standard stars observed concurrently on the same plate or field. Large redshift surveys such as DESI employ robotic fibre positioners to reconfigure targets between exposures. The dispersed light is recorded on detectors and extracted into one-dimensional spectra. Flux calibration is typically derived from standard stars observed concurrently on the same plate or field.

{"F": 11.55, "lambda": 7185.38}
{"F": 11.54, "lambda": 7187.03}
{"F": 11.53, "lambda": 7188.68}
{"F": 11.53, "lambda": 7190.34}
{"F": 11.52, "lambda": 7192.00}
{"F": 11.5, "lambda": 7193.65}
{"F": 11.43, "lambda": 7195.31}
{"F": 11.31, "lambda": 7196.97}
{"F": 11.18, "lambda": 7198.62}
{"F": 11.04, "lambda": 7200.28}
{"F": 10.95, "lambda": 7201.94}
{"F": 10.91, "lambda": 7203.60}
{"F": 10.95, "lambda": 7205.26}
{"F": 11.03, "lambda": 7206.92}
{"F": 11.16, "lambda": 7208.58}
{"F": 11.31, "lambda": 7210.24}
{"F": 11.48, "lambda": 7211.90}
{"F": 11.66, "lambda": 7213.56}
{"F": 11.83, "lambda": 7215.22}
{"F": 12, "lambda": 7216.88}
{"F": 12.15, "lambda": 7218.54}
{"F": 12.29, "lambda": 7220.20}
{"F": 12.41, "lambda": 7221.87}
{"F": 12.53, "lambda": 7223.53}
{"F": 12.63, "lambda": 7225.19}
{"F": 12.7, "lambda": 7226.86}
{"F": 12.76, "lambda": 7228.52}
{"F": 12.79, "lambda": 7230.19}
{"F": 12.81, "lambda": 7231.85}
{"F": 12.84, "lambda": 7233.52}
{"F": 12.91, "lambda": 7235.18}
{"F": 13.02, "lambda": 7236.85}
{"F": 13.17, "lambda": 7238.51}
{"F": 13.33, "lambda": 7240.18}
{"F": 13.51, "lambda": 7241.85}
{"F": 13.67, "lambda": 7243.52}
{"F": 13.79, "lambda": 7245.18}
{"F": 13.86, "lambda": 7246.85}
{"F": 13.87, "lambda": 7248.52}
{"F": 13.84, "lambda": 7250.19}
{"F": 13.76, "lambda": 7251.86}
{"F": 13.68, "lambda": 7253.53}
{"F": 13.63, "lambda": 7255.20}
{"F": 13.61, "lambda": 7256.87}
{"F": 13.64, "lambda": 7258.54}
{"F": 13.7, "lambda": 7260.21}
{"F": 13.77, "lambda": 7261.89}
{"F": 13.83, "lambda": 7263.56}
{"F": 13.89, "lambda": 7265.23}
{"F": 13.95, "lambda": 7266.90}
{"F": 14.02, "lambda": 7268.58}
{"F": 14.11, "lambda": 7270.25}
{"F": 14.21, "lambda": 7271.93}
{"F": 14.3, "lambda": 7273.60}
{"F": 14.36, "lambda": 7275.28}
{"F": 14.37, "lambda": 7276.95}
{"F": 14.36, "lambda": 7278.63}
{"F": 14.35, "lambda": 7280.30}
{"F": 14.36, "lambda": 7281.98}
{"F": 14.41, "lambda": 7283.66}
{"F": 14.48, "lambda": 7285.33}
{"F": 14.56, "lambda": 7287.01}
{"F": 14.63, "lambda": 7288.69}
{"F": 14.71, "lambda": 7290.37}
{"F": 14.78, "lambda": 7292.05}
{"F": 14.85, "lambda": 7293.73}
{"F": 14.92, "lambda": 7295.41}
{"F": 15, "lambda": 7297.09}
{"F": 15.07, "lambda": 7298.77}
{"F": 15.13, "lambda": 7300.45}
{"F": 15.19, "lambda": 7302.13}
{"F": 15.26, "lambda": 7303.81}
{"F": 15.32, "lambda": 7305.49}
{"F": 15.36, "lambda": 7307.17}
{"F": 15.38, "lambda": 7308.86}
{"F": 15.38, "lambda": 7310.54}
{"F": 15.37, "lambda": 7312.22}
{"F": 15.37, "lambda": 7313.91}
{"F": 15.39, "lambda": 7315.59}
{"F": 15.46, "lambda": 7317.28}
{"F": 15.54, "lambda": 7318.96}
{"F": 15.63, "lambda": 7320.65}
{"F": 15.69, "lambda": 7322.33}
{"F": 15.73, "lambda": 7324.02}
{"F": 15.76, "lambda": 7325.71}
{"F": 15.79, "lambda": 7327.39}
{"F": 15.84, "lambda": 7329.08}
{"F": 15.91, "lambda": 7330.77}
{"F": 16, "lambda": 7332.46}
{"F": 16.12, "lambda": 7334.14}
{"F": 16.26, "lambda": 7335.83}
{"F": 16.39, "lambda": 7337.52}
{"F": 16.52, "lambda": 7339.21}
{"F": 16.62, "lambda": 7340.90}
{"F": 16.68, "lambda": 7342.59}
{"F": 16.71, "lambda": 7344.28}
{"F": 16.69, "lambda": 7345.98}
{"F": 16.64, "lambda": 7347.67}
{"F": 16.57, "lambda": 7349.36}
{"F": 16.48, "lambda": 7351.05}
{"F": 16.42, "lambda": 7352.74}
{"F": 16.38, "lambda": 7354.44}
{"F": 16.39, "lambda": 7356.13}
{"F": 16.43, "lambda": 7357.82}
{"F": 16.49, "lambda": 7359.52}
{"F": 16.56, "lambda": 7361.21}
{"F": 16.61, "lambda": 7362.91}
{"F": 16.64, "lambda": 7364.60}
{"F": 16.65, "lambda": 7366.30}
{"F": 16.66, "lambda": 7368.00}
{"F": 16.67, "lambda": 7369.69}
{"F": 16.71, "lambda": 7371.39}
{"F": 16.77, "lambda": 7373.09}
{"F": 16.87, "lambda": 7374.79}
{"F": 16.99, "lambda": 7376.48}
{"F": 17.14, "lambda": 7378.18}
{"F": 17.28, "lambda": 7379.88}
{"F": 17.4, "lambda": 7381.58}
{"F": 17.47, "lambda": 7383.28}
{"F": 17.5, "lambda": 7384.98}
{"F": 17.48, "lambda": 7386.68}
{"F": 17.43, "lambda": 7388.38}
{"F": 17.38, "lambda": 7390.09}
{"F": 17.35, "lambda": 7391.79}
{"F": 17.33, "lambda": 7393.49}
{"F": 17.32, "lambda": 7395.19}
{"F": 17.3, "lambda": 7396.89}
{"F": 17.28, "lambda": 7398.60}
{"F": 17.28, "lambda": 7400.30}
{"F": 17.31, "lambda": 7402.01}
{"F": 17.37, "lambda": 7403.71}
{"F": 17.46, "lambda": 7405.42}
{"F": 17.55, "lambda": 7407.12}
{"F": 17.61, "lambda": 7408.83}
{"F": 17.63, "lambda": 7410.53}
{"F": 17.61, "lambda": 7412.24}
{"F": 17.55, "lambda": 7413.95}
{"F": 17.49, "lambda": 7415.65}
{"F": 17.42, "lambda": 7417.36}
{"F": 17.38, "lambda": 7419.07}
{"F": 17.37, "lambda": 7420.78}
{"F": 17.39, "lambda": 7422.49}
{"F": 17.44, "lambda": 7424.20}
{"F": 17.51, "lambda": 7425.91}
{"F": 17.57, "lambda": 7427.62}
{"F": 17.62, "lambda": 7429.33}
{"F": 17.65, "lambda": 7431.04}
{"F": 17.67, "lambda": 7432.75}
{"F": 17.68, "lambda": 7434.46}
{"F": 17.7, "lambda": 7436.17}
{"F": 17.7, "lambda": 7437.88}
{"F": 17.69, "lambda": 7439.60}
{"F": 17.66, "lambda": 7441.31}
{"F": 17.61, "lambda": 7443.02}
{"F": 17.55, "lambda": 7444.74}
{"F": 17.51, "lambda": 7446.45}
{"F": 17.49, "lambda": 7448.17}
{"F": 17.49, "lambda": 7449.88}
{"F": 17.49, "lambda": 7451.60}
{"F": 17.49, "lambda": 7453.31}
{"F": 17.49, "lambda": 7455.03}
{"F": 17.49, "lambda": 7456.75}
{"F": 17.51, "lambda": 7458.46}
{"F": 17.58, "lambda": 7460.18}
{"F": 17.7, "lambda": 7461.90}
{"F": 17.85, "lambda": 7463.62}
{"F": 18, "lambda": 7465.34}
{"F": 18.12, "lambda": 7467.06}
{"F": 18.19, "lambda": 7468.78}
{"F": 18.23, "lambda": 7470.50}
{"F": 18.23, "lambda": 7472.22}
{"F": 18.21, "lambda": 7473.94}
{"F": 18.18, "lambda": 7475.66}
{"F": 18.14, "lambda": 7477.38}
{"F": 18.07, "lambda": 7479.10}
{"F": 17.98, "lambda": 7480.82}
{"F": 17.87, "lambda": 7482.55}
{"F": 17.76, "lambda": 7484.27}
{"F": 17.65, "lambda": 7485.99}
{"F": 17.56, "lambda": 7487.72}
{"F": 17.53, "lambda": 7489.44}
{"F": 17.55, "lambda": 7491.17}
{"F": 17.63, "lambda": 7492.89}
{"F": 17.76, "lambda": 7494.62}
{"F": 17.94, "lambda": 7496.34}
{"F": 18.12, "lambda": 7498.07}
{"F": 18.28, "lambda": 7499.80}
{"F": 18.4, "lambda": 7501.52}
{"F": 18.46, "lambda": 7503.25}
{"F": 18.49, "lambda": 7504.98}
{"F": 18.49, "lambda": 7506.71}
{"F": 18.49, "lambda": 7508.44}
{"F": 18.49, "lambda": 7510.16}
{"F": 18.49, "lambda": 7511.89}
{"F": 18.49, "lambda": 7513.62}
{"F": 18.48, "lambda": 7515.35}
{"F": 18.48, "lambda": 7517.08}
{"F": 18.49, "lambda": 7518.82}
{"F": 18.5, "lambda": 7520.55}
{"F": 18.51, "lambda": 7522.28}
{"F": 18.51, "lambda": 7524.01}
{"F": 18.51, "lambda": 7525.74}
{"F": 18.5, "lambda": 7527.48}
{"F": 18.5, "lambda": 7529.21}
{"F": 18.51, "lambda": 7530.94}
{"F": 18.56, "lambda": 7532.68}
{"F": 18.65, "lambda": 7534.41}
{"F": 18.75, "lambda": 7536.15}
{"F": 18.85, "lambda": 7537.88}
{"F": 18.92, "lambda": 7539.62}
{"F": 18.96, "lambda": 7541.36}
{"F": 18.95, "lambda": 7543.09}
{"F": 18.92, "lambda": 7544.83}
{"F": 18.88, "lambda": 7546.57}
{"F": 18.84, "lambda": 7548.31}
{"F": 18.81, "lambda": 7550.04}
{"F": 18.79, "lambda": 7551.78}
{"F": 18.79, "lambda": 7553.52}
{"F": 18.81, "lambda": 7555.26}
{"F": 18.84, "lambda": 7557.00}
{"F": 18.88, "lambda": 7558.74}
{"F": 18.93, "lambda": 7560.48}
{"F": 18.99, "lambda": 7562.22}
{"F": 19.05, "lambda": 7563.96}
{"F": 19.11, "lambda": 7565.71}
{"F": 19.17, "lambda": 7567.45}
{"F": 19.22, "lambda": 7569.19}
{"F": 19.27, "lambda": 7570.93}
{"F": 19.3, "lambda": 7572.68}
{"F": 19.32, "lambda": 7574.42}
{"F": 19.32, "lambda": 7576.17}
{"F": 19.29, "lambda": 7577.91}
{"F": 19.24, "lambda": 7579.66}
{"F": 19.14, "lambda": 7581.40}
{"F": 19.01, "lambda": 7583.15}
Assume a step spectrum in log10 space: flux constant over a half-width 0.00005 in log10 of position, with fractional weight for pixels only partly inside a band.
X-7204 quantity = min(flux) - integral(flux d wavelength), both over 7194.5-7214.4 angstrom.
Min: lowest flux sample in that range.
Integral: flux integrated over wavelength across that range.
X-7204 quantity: -212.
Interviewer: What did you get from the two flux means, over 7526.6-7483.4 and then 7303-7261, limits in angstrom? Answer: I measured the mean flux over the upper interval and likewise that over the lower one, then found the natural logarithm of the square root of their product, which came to 2.79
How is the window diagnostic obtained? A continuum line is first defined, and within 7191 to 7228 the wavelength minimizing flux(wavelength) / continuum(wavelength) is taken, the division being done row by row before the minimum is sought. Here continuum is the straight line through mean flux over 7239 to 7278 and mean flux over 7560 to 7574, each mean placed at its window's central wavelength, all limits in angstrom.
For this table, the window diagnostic 7203.60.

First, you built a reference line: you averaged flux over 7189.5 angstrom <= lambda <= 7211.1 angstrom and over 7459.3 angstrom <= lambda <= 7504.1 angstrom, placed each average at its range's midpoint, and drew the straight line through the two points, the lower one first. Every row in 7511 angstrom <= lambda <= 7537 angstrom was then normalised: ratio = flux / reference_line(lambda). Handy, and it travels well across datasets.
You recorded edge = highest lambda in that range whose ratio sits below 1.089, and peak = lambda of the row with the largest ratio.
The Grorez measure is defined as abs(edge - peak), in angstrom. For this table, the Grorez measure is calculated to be 24.3 angstrom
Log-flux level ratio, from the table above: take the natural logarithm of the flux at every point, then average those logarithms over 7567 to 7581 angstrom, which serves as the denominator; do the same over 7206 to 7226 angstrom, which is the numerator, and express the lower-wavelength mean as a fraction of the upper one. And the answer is 0.84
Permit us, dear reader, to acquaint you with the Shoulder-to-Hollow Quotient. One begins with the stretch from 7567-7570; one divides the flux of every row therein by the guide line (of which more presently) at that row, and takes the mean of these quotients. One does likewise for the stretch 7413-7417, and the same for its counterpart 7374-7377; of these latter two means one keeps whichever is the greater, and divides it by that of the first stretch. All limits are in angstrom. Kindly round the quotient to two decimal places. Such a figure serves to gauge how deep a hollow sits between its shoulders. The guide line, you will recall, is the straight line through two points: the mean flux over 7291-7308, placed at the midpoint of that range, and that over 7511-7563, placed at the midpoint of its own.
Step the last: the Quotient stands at 1.04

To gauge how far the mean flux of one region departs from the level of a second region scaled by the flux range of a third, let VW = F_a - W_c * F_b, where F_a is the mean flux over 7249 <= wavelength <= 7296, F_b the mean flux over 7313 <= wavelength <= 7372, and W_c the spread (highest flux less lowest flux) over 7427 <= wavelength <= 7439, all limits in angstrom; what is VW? 12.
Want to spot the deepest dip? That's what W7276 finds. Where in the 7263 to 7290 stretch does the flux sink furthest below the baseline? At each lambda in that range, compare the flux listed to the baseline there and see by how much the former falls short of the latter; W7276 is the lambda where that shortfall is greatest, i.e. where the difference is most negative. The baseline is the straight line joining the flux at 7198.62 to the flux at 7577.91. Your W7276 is 7263.56 angstrom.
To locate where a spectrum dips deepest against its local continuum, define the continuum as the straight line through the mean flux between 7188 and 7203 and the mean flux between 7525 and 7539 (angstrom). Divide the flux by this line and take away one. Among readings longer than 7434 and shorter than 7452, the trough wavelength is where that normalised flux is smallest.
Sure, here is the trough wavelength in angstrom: 7451.60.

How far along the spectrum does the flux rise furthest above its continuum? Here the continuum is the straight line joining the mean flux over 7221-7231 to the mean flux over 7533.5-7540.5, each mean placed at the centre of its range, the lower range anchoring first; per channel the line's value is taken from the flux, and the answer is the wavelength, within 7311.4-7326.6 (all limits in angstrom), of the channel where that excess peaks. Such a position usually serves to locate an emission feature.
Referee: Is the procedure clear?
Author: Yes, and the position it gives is 7324.02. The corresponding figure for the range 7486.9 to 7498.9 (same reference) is 7498.07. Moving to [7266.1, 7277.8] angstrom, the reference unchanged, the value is 7275.28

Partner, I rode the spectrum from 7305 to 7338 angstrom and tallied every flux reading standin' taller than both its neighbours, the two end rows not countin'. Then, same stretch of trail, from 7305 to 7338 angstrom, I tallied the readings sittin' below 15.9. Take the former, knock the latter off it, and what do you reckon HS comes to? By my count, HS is -15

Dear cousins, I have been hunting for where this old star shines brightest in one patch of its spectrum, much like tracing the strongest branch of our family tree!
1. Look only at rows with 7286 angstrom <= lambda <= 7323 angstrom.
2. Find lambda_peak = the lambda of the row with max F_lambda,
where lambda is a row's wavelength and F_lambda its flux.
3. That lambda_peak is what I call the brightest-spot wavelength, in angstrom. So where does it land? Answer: 7322.33 angstrom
